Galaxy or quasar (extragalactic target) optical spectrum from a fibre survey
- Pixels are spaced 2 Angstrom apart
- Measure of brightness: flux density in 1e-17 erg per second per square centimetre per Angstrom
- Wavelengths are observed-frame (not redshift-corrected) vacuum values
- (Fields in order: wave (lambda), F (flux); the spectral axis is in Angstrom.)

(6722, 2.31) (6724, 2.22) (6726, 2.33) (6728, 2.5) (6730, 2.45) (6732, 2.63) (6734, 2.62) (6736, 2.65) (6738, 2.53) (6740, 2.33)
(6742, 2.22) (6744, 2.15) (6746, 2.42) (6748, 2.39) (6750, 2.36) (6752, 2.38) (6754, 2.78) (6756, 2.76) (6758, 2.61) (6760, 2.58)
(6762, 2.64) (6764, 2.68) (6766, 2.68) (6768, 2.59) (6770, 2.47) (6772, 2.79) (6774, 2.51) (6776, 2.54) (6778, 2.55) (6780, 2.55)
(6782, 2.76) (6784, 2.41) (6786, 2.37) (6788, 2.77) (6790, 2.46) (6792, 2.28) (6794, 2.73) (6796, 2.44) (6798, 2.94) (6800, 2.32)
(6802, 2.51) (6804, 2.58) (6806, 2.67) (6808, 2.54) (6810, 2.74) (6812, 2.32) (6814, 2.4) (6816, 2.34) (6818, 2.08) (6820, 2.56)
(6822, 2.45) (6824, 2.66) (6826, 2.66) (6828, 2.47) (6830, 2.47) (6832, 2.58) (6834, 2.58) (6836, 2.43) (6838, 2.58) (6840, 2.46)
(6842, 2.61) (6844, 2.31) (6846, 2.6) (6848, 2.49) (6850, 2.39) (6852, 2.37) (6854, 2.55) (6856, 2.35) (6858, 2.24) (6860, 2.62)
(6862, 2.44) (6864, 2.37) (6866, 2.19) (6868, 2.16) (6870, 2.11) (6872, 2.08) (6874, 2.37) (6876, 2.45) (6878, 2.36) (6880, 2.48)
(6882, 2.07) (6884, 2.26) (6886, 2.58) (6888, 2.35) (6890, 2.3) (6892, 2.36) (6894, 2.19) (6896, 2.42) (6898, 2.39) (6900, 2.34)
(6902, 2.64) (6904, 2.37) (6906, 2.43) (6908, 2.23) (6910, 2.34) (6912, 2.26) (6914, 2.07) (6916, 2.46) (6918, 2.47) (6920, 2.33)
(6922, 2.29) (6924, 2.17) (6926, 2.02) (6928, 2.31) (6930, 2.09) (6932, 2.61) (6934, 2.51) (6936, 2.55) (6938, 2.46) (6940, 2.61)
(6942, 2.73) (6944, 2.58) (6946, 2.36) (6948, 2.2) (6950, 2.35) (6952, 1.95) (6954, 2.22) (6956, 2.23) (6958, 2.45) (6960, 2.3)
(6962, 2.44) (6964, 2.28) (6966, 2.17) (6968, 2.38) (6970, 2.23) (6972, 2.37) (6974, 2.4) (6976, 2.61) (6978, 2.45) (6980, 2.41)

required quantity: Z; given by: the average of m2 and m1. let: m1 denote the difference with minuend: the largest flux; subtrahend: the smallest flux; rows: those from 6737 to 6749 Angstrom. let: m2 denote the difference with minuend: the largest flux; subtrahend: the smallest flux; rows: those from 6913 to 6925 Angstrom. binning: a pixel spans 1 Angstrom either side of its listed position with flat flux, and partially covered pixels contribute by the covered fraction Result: 0.39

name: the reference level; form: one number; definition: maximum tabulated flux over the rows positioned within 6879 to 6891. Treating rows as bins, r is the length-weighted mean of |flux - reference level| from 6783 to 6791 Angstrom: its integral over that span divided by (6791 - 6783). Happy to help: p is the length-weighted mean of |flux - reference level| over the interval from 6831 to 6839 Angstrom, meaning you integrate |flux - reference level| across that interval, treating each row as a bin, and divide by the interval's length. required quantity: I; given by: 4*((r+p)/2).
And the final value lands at 0.42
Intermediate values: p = 0.04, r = 0.17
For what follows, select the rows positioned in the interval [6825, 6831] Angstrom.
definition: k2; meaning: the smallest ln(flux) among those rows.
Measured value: 0.90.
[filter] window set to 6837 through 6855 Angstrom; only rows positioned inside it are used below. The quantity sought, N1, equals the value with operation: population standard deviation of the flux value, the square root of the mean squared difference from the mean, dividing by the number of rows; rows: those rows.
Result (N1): 0.10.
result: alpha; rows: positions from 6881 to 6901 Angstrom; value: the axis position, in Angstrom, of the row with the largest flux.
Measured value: 6886 Angstrom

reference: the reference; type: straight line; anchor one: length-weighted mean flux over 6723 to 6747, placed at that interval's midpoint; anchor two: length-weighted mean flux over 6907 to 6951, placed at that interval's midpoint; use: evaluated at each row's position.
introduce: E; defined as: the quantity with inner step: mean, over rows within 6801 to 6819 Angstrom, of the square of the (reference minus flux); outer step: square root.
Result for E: 0.20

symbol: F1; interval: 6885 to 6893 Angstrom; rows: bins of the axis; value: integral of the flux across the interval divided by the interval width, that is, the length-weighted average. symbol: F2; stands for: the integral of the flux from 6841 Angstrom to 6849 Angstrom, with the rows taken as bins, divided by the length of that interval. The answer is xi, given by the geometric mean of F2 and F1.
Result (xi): 2.45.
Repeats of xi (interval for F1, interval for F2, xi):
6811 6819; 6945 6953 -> 2.25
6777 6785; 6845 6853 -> 2.51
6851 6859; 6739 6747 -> 2.33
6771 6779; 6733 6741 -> 2.56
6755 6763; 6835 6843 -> 2.58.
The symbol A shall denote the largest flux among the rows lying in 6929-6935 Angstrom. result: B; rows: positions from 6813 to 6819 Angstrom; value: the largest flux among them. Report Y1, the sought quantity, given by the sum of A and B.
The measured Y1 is 5.01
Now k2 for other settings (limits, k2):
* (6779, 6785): 0.88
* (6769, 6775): 0.90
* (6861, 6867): 0.78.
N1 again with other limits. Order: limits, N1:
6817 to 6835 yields 0.17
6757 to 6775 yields 0.09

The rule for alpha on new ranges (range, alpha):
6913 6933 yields 6932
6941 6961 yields 6942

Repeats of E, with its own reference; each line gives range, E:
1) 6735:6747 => 0.18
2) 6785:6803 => 0.25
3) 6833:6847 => 0.16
